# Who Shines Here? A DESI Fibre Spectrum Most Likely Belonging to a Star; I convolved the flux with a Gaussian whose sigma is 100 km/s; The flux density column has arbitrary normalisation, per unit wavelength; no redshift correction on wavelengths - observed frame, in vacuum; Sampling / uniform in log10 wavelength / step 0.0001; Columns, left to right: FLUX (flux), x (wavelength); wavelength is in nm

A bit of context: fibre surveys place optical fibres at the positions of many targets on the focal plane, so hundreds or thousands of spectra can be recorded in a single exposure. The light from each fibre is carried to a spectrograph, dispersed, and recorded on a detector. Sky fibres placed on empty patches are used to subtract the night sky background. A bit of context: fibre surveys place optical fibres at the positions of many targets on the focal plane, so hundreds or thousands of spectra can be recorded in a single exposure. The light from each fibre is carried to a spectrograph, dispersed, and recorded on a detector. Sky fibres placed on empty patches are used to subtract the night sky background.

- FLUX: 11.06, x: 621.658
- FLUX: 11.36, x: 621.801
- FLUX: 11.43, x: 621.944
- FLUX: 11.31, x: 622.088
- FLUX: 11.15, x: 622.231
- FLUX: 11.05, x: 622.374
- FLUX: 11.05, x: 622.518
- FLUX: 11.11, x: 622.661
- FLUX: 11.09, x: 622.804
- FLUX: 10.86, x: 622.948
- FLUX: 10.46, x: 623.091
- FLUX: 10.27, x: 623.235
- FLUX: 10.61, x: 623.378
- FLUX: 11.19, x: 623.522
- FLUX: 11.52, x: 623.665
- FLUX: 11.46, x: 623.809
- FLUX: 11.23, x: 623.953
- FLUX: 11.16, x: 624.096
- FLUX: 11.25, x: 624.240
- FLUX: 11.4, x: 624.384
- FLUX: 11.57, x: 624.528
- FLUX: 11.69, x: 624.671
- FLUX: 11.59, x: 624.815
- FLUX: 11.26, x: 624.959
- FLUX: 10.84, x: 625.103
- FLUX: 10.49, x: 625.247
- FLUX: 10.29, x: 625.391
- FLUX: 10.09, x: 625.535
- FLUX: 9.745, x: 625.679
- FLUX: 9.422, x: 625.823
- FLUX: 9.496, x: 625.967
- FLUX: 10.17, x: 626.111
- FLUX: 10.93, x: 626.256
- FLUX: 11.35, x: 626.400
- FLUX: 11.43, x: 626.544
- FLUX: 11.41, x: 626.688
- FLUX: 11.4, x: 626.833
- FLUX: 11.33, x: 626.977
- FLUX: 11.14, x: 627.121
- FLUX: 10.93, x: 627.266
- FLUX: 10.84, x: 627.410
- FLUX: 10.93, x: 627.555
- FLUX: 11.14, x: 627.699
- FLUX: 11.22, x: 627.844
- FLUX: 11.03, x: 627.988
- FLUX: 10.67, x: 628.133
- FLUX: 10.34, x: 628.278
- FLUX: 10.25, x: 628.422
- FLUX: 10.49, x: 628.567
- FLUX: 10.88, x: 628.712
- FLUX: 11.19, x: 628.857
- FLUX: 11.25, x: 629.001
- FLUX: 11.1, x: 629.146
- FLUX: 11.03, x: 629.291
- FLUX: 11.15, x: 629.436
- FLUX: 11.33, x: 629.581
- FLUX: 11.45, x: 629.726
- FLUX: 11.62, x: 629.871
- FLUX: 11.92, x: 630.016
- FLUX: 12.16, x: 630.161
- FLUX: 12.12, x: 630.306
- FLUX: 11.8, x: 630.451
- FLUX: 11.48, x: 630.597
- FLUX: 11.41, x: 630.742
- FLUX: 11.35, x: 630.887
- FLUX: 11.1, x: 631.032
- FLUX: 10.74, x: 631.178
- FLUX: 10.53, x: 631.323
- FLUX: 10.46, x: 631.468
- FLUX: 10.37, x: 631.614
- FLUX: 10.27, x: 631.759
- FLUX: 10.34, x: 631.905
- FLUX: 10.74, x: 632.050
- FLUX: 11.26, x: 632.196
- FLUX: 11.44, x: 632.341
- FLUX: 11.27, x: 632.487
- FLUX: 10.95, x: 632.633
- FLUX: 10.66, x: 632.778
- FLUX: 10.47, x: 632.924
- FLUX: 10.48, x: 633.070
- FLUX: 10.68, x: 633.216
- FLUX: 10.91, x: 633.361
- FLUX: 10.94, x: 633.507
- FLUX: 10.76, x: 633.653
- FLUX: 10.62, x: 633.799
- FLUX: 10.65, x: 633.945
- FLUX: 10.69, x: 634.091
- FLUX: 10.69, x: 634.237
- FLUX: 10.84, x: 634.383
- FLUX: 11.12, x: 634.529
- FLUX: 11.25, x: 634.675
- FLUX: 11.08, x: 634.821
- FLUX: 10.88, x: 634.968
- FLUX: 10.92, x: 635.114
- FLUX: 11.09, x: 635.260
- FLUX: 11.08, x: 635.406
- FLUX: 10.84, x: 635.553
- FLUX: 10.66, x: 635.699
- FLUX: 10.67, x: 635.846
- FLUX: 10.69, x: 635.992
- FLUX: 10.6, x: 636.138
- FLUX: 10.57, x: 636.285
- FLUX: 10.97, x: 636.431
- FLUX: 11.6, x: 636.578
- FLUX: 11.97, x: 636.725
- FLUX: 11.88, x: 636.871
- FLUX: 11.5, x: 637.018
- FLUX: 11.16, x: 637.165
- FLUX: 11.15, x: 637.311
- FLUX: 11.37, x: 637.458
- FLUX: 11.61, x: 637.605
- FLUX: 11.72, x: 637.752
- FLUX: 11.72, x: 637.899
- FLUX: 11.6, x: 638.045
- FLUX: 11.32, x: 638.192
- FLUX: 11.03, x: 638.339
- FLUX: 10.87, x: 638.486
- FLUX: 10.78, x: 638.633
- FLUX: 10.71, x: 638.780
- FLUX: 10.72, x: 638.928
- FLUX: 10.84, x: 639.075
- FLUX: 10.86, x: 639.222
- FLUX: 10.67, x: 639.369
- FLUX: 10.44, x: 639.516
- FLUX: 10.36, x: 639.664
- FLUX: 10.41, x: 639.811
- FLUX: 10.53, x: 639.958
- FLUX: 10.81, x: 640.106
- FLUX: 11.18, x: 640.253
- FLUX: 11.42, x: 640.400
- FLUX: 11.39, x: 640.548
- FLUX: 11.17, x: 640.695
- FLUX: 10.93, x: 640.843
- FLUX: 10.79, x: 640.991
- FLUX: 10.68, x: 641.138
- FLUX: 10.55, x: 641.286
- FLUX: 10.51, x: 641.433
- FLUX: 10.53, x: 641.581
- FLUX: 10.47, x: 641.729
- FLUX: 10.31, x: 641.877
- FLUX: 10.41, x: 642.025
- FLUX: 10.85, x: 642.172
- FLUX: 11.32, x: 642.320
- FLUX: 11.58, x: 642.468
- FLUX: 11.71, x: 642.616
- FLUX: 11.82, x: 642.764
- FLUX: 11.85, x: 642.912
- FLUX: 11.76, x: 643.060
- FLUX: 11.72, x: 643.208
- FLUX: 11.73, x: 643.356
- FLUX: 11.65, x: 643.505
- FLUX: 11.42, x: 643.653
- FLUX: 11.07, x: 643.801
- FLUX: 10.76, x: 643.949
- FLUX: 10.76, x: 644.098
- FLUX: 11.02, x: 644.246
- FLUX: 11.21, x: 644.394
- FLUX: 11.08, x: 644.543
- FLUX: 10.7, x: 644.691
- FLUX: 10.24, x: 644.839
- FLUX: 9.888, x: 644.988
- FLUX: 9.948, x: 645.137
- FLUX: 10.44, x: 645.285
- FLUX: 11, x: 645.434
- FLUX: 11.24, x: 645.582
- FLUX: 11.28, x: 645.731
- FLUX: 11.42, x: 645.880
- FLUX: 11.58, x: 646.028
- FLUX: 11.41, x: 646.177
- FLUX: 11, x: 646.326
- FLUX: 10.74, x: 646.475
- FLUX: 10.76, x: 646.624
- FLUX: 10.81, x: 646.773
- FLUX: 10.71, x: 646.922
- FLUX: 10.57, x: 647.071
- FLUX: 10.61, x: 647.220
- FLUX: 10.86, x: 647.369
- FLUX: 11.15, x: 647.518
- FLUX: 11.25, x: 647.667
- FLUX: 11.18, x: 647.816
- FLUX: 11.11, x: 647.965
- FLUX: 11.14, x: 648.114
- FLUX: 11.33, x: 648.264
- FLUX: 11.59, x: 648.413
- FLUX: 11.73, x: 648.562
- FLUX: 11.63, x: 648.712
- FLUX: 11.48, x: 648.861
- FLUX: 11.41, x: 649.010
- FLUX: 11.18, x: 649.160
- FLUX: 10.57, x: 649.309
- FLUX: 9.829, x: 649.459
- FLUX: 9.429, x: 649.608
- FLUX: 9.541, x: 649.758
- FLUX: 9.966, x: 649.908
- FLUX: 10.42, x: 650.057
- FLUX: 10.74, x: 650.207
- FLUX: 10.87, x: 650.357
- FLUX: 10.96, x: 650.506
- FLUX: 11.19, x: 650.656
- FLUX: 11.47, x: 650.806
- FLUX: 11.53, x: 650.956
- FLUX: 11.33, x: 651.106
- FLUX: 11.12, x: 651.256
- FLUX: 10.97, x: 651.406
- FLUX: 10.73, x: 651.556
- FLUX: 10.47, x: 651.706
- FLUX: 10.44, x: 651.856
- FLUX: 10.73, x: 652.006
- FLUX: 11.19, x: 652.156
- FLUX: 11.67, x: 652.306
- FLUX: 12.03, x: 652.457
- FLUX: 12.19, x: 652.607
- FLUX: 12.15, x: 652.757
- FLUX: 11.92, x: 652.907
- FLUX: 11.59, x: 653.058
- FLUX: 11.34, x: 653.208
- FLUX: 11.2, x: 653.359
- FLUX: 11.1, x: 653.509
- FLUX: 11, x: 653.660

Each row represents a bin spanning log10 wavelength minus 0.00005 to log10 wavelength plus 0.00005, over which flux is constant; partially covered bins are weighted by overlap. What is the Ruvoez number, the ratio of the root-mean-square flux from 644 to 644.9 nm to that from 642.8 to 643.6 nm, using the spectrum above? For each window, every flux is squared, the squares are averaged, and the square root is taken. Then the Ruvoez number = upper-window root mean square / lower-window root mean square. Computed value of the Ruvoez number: 0.92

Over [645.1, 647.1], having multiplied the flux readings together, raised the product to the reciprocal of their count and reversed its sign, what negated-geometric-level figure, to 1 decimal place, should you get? -10.9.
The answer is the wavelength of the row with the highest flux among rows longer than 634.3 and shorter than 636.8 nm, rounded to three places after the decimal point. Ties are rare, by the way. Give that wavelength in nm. 636.725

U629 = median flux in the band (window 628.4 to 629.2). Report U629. 11.0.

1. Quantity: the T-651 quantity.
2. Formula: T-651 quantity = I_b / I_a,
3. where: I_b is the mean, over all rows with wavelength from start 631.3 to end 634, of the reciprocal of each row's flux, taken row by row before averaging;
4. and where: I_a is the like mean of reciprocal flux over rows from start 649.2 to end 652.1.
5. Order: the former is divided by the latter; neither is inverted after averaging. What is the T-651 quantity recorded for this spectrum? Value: 0.99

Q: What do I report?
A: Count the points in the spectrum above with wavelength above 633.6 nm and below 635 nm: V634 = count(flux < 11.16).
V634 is 9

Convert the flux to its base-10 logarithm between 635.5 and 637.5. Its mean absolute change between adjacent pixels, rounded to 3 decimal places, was 0.008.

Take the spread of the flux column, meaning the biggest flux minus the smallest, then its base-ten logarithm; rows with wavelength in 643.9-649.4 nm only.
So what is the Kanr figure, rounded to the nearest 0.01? 0.27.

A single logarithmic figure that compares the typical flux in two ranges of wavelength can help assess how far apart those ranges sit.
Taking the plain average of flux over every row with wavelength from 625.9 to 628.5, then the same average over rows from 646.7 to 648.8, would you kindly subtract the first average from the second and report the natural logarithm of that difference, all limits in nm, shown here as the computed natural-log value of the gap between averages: -1.5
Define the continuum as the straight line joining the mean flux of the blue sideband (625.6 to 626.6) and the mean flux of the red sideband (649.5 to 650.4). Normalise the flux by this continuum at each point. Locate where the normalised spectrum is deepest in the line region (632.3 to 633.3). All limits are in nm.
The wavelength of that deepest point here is 632.924 nm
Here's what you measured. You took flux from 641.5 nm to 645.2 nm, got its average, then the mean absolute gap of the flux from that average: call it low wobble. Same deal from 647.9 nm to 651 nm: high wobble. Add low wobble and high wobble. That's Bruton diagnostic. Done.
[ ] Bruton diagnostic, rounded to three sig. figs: 1.08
